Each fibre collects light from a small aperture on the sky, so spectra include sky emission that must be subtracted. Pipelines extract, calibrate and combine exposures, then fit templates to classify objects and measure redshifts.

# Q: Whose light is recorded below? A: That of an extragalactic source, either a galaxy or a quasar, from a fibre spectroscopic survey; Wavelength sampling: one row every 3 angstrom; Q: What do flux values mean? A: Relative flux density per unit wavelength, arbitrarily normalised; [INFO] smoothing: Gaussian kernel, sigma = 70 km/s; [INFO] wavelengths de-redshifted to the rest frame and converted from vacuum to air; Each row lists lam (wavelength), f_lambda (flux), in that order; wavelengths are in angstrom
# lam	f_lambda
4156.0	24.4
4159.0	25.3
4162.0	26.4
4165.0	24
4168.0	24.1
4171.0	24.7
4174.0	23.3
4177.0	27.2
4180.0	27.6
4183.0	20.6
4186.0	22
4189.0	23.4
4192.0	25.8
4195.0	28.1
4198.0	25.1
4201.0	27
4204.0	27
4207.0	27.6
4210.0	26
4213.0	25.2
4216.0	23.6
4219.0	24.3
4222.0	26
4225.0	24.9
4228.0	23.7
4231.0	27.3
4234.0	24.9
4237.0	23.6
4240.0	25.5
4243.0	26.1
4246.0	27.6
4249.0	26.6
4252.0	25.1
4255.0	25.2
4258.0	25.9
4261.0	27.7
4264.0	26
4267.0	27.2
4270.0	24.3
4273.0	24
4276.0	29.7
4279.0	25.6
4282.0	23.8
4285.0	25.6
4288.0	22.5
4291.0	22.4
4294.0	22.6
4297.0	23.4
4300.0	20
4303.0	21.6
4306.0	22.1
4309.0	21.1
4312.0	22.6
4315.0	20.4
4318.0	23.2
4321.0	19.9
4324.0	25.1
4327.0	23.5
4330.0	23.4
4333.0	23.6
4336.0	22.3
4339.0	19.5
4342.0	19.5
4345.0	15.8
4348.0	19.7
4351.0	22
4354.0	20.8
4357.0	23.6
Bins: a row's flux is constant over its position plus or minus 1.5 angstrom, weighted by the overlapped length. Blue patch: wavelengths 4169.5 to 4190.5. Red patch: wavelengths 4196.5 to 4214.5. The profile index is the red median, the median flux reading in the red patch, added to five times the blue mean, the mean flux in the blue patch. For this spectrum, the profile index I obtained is 147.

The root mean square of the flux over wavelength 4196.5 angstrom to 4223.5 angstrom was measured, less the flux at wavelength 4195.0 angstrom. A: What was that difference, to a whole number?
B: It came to -2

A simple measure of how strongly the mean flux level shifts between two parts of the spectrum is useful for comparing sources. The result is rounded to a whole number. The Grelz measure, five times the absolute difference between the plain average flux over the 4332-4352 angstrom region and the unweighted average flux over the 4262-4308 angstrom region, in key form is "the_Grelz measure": 19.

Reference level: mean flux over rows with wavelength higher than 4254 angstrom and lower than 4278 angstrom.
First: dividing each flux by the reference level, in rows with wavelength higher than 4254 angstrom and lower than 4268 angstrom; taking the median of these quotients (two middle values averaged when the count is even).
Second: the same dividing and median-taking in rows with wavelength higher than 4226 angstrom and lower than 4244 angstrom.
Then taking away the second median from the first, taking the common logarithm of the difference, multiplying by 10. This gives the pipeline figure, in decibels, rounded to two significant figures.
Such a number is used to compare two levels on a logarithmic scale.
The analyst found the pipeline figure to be -15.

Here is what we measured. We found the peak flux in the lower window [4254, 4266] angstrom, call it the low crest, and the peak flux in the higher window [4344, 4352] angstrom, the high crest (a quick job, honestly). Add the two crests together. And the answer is 49.7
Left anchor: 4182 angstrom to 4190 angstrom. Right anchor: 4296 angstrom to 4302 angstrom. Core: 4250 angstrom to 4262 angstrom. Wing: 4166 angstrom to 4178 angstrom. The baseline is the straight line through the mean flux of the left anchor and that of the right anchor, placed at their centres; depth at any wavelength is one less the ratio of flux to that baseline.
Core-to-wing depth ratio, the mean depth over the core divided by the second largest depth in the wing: 2.1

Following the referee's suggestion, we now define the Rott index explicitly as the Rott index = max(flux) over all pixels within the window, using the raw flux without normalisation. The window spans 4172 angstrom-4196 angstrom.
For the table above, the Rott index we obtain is 28.1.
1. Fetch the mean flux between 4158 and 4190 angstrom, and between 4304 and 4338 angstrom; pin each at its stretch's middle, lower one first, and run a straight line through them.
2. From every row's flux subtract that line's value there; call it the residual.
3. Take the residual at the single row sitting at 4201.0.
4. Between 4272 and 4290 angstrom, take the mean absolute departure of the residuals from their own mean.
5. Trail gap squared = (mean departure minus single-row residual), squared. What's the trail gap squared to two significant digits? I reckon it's 1.4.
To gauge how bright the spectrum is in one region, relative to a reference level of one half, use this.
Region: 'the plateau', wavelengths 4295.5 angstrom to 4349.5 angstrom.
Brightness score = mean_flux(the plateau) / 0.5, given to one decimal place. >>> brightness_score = 43.0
